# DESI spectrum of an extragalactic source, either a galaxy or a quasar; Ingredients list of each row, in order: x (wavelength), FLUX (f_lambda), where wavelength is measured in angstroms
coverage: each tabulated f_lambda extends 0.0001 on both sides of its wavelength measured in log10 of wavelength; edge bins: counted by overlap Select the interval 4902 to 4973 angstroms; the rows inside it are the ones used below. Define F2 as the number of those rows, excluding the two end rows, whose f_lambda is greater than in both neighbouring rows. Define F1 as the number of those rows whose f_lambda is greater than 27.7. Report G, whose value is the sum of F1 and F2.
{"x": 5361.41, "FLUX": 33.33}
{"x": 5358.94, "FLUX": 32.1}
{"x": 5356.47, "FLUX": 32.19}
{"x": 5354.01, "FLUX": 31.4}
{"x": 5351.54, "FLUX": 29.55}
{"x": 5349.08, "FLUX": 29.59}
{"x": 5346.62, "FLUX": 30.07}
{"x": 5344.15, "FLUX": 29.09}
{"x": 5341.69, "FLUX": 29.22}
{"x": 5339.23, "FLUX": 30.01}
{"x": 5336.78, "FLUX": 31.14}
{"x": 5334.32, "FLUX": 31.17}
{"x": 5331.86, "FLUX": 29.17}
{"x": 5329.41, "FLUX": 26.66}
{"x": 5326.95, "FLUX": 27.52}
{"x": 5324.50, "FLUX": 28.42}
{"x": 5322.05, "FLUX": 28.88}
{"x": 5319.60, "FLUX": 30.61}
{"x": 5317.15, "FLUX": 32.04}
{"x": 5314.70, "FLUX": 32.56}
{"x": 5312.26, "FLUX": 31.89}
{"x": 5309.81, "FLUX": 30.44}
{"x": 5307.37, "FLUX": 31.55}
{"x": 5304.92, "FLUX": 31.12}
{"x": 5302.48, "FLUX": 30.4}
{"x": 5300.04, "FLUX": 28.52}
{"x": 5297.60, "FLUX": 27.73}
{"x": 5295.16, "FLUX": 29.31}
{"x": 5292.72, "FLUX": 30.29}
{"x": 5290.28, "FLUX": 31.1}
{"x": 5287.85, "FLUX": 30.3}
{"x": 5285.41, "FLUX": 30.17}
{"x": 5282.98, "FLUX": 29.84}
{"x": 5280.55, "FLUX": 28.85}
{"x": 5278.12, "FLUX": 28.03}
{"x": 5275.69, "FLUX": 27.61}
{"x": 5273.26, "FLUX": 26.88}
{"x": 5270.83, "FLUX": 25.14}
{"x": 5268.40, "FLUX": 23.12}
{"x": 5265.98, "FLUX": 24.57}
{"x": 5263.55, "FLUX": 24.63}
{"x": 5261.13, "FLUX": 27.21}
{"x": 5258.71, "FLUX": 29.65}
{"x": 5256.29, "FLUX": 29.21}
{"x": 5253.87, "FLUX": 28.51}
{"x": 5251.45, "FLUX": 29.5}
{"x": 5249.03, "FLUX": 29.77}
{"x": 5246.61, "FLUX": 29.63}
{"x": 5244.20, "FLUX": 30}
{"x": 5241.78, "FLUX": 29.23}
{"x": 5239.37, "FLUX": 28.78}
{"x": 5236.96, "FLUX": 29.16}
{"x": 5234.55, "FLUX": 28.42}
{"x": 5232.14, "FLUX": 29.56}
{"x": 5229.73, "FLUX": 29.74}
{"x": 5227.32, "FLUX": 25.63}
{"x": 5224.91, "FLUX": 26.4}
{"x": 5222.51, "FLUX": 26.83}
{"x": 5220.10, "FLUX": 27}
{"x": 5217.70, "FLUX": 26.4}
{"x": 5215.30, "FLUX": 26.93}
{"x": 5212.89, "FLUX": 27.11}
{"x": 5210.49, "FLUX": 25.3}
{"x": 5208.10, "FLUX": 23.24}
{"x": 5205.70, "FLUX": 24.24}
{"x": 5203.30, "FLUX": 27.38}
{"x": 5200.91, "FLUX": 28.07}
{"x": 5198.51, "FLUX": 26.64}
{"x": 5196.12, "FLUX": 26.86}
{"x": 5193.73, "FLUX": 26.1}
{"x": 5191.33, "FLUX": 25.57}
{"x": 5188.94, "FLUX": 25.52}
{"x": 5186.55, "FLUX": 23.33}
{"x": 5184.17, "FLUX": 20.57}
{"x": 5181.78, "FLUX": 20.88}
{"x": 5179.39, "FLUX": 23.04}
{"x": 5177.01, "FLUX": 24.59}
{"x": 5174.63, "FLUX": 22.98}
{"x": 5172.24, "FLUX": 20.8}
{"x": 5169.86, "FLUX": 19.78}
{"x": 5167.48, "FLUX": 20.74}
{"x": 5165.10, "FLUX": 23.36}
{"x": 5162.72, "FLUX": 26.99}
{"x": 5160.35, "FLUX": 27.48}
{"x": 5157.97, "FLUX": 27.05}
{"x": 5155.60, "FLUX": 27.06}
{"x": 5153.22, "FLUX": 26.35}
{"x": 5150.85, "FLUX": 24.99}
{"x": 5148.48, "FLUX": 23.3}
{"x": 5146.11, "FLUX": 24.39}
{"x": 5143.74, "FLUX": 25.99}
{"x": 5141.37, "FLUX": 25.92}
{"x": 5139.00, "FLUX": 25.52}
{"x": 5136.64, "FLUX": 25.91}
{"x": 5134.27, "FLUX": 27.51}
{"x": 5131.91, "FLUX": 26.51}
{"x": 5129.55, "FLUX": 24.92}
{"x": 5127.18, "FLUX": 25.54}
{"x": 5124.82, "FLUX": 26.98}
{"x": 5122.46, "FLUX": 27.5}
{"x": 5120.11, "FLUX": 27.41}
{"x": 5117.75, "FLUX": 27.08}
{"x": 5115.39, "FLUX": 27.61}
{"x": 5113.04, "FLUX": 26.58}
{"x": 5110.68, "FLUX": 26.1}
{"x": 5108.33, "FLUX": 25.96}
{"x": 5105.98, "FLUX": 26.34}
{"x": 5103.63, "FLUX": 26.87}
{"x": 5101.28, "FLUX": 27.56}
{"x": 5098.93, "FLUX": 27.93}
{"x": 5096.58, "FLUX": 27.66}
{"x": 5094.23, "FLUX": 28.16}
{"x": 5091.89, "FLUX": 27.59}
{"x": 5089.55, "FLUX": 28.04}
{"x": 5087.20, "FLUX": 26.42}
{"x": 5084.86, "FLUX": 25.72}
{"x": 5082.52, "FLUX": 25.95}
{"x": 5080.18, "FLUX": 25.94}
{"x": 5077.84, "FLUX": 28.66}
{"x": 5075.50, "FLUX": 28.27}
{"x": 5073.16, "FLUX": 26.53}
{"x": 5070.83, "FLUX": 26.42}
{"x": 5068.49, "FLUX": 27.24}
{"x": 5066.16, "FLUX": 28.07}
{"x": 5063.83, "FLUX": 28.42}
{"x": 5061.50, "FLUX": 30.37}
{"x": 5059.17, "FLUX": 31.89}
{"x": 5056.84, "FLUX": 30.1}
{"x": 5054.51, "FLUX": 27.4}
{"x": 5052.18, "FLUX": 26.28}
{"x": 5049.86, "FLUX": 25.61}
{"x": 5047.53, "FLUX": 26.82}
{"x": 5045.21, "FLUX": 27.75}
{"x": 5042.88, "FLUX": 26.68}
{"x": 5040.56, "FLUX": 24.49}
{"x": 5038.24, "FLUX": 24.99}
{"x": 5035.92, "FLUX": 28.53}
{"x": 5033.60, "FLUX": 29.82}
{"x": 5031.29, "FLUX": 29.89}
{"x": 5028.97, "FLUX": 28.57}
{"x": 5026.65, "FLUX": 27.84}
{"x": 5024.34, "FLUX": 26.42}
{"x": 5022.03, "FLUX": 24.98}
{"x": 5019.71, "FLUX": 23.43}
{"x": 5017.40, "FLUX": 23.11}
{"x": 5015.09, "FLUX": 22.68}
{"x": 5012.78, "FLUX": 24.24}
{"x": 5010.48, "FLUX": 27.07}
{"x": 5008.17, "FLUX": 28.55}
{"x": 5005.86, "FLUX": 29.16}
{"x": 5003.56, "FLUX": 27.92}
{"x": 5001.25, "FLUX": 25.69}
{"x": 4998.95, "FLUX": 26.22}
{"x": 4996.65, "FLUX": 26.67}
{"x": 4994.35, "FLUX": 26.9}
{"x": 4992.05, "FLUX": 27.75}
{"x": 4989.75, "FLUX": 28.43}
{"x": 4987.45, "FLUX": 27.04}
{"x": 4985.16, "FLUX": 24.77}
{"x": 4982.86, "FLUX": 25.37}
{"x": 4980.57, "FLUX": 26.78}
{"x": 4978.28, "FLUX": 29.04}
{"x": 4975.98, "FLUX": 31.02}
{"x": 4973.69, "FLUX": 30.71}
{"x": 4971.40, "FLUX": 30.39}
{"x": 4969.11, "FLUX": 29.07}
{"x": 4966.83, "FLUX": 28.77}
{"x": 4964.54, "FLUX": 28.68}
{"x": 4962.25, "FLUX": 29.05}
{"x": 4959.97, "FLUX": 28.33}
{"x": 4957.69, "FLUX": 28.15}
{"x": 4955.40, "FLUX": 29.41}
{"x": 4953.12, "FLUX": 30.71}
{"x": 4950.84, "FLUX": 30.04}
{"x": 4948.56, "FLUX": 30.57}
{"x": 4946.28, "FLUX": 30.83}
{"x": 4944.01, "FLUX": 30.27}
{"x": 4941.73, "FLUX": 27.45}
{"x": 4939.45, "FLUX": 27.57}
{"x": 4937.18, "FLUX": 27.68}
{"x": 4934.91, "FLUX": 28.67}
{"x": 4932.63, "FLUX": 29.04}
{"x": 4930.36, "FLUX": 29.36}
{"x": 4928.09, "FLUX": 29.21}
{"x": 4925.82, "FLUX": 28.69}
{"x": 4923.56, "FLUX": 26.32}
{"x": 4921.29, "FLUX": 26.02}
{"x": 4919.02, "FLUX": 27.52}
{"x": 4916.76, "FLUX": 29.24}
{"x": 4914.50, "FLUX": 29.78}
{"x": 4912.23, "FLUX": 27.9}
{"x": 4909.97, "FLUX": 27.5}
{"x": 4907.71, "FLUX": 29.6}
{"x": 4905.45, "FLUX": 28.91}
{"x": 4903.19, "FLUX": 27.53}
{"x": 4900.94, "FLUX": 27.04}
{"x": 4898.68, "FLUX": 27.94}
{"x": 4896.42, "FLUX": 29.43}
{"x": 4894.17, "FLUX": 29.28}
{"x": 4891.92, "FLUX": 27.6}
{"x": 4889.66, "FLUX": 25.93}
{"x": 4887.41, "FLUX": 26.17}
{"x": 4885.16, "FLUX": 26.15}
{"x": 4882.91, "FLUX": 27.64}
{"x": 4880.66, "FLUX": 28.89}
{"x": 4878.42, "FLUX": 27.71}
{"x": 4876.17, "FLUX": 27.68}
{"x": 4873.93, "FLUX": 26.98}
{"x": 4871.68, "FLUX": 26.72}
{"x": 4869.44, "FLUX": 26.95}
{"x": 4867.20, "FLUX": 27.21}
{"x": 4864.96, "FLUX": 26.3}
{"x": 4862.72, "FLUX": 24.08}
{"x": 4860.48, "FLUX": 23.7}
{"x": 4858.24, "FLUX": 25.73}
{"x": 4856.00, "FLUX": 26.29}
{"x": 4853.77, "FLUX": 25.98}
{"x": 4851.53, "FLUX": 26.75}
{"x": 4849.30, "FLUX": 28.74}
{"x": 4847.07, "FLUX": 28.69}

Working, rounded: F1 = 23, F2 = 6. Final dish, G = 29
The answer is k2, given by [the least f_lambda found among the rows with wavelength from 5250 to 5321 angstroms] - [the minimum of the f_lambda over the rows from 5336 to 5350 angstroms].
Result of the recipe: -6.0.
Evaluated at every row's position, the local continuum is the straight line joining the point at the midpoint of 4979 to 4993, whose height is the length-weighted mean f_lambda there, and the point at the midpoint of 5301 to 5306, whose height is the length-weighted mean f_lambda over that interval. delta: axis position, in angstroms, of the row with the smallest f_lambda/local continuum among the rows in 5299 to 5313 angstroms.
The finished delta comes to 5300.04 angstroms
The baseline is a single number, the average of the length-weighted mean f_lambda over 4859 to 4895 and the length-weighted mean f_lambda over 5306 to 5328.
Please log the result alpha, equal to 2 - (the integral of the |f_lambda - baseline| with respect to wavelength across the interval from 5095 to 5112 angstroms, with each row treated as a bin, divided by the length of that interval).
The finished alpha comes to 0.3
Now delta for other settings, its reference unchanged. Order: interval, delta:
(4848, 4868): 4860.48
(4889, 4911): 4889.66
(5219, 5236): 5227.32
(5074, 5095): 5084.86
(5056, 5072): 5070.83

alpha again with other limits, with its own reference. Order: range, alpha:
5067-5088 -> 0.2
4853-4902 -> 0.1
